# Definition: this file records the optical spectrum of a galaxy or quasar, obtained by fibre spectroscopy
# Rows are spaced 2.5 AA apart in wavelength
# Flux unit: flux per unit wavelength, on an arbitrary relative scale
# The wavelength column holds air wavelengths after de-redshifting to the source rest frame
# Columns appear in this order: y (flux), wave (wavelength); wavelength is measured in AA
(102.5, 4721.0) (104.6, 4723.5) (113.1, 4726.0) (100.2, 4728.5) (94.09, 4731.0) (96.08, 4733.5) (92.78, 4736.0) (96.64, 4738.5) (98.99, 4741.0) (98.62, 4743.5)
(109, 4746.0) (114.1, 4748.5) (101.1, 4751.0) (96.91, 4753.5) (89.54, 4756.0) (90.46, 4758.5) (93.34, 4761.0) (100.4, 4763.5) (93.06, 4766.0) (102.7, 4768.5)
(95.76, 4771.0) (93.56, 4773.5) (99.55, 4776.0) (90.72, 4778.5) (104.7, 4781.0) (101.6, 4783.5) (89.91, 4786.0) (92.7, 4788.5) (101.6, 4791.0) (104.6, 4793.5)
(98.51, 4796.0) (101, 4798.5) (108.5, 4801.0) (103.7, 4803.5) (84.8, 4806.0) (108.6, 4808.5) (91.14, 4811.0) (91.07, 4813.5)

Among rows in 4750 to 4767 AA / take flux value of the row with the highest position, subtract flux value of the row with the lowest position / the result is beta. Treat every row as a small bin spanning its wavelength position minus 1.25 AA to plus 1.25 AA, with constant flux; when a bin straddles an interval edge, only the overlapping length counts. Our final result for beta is -8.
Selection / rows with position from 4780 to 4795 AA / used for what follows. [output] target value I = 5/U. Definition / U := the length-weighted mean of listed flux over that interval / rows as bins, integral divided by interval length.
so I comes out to 0.0505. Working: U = 99.1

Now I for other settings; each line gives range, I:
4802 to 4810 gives 0.0505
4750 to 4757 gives 0.0521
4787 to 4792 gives 0.0518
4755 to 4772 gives 0.0526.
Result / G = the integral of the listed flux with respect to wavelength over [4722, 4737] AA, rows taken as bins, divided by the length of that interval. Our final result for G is 100.3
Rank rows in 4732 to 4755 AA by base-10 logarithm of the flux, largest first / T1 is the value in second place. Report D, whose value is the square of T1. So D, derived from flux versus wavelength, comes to 4.151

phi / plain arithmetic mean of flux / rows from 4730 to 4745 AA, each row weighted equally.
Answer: 96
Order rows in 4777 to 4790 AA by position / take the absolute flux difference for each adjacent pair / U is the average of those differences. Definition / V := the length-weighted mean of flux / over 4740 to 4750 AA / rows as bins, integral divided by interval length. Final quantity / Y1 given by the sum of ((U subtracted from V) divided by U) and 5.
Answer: 17.3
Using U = 7.9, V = 105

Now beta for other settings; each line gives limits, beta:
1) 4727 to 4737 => -7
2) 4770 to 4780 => -5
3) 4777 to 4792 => 11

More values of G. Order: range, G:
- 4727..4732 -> 98.1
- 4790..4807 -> 100.6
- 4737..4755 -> 101.9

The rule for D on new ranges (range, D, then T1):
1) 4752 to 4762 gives 3.881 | 1.97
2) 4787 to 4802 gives 4.079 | 2.02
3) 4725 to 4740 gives 4.003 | 2.00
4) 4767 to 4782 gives 4.046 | 2.01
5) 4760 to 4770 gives 4.007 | 2.00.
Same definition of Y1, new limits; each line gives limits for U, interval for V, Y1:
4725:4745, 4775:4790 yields 25.9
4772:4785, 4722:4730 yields 17.2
